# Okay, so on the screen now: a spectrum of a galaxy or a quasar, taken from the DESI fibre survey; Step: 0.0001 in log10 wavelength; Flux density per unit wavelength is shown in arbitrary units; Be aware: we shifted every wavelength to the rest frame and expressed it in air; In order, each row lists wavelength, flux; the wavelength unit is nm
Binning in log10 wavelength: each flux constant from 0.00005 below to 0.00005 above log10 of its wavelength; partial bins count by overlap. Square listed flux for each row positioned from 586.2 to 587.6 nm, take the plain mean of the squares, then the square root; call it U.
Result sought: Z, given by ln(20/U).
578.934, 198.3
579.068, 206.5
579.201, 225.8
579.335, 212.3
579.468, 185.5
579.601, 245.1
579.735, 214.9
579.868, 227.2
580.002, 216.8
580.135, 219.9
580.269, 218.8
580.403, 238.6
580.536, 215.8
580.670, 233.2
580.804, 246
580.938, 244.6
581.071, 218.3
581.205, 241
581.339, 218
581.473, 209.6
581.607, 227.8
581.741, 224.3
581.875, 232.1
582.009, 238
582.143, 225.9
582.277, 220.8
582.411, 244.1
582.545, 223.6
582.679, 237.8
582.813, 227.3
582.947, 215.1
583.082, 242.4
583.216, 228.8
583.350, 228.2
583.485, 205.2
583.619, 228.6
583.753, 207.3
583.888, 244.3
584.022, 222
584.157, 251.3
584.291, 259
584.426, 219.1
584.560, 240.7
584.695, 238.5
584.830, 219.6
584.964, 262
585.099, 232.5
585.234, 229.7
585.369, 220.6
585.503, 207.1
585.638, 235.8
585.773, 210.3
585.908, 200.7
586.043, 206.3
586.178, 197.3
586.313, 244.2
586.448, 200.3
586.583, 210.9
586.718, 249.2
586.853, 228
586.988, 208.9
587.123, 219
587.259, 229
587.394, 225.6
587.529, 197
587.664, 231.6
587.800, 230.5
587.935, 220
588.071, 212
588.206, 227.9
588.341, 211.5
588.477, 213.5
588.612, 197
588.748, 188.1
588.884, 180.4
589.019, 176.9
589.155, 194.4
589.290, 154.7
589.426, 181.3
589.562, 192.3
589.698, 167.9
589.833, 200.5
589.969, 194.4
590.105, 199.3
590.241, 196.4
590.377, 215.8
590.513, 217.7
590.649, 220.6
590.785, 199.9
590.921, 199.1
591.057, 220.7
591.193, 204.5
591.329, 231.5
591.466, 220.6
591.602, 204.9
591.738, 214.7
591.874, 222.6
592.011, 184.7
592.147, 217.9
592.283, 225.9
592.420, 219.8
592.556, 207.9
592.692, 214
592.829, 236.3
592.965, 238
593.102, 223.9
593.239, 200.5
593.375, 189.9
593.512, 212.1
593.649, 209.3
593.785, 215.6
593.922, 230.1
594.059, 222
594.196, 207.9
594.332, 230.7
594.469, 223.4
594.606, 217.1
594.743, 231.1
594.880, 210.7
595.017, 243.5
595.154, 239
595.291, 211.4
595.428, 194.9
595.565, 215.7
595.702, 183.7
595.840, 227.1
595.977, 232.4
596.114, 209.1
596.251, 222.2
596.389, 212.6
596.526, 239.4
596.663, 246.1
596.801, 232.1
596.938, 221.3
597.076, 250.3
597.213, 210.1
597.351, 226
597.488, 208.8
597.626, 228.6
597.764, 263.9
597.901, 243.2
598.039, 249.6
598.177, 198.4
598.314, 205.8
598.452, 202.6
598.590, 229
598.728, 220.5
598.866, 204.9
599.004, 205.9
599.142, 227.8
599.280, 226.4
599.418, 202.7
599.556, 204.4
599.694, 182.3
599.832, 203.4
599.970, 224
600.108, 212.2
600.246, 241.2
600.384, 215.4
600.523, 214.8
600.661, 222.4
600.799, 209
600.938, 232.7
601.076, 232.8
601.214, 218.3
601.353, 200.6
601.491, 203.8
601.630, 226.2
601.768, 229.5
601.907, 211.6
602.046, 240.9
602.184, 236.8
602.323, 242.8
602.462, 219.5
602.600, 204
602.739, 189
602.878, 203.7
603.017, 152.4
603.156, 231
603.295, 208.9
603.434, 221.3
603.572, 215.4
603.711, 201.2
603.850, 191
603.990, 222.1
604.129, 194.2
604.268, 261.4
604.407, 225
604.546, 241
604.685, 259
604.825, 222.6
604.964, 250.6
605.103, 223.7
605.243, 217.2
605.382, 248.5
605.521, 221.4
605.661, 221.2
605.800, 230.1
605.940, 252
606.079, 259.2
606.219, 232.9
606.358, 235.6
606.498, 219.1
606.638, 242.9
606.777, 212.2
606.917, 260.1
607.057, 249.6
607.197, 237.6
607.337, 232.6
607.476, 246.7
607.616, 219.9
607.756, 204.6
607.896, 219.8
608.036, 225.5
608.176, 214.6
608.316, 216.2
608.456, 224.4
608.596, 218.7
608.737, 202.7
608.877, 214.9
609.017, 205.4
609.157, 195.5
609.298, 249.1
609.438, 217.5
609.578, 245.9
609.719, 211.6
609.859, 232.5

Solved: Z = -2.406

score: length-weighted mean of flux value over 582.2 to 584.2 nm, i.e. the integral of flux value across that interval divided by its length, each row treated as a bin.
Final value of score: 228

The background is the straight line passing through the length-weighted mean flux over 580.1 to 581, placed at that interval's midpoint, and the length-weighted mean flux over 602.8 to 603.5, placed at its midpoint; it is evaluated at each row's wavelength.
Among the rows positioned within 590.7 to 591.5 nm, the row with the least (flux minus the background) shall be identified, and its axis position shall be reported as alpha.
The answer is 590.921 nm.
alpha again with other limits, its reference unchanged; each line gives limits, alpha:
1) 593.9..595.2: 594.196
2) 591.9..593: 592.011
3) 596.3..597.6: 597.488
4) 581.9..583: 582.947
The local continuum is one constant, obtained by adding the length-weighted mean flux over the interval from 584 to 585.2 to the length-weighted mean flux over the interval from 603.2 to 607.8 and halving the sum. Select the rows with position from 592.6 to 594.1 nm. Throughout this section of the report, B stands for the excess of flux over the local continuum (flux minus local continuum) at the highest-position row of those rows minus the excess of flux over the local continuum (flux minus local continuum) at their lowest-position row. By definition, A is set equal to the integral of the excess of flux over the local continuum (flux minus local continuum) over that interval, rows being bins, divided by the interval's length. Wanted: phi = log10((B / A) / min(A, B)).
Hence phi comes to -1.6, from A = -17.1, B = 8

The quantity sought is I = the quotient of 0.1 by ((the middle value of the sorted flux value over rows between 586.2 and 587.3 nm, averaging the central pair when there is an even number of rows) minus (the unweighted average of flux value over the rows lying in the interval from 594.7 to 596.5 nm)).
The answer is 0.018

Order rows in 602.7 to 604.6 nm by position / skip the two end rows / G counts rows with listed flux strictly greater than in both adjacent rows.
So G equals 5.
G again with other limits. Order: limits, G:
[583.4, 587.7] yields 10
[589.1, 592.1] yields 7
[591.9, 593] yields 1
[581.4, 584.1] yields 7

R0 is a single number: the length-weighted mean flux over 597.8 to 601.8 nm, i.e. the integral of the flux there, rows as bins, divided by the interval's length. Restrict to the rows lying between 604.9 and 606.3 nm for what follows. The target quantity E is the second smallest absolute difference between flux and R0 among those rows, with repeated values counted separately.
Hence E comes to 4.0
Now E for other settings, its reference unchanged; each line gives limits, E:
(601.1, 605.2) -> 1.8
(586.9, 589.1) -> 2.8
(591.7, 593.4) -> 2.5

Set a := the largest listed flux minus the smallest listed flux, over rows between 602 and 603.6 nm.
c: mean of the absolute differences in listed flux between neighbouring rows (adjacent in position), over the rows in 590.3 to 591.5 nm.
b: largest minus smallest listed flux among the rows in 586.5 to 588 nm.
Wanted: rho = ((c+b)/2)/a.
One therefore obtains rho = 0.4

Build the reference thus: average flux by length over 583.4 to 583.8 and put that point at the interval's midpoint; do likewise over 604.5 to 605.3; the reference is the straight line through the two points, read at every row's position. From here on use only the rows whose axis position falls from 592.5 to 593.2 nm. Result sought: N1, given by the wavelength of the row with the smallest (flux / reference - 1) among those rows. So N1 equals 592.556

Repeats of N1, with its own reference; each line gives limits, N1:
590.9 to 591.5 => 590.921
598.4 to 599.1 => 598.452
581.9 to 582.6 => 582.277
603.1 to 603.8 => 603.711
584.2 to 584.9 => 584.426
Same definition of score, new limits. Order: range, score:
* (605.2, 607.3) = 236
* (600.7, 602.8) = 220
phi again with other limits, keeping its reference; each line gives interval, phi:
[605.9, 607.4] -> -0.7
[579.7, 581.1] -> -1.2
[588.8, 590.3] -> -2.2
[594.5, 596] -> -1.2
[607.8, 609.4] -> -1.0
